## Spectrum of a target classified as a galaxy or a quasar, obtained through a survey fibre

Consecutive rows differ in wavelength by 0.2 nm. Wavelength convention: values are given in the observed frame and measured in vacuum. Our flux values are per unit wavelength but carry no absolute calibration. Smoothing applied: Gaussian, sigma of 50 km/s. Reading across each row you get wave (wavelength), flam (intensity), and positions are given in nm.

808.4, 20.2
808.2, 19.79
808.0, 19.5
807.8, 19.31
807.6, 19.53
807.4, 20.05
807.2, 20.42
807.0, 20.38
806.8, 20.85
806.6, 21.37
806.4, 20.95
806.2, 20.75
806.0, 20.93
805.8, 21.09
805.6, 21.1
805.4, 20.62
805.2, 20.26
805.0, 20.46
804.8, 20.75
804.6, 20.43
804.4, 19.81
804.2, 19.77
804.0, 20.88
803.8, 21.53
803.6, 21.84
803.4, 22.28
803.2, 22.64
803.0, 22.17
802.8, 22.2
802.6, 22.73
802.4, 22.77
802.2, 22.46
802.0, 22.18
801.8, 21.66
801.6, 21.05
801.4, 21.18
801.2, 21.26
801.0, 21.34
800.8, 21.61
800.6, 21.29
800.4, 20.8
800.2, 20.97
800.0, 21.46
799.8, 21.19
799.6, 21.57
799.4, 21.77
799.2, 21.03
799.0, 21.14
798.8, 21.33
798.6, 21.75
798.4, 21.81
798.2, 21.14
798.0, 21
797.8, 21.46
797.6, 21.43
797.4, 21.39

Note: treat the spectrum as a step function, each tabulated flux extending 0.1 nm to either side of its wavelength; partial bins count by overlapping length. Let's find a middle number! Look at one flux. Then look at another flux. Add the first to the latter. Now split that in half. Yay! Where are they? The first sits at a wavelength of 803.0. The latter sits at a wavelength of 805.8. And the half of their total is 21.6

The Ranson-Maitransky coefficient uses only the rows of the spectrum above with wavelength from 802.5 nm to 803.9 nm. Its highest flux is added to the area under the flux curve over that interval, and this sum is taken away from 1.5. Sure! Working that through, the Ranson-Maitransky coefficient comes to -52.3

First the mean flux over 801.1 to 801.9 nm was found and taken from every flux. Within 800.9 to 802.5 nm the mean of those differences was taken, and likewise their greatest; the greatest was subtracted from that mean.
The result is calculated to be -1.0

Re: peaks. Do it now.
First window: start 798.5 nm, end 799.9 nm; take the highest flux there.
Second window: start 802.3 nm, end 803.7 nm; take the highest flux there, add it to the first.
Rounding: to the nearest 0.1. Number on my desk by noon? 44.5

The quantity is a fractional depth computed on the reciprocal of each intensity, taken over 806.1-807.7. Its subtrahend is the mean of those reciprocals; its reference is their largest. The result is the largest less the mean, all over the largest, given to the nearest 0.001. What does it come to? 0.048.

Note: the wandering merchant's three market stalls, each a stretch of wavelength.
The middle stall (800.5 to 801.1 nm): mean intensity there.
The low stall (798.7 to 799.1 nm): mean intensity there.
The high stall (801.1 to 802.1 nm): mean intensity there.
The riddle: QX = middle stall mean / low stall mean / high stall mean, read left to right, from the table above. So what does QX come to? 0.0470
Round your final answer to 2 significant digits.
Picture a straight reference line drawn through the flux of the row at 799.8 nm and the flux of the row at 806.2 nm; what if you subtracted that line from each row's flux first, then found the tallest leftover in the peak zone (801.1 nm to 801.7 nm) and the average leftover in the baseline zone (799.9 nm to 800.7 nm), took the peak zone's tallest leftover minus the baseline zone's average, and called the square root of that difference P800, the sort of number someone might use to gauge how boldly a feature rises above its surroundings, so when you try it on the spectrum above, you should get 0.44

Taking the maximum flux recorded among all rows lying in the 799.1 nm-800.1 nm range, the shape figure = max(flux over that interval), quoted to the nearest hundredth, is 21.77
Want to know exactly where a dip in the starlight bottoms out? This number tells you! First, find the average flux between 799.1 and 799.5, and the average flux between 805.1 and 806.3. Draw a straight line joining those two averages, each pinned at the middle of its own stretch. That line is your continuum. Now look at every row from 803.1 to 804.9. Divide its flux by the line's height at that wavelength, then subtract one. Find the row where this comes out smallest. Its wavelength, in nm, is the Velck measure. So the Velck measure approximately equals 804.2 nm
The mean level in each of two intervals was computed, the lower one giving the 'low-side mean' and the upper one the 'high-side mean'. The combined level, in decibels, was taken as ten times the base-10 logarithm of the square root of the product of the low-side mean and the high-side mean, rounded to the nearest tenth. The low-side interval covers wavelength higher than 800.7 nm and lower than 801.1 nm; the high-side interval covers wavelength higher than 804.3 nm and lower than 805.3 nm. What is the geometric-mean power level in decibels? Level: 13.2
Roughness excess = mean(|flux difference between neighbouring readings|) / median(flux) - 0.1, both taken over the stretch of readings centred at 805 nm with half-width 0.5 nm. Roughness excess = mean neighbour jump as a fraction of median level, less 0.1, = -0.0857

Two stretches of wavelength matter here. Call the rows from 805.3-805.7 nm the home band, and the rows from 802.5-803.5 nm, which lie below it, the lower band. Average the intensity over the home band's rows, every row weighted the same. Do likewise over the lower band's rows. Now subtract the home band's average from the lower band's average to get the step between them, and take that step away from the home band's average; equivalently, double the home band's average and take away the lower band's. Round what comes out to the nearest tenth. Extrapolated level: 19.3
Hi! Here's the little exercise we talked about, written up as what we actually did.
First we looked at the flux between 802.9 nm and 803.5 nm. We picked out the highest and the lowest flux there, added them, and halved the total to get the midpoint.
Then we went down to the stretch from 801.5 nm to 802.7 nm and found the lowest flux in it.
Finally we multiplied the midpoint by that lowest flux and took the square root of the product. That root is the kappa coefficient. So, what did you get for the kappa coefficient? 21.7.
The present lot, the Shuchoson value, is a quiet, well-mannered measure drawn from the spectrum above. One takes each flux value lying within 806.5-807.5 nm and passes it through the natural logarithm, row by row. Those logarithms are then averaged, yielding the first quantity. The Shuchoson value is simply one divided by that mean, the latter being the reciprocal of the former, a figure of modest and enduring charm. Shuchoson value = 0.330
